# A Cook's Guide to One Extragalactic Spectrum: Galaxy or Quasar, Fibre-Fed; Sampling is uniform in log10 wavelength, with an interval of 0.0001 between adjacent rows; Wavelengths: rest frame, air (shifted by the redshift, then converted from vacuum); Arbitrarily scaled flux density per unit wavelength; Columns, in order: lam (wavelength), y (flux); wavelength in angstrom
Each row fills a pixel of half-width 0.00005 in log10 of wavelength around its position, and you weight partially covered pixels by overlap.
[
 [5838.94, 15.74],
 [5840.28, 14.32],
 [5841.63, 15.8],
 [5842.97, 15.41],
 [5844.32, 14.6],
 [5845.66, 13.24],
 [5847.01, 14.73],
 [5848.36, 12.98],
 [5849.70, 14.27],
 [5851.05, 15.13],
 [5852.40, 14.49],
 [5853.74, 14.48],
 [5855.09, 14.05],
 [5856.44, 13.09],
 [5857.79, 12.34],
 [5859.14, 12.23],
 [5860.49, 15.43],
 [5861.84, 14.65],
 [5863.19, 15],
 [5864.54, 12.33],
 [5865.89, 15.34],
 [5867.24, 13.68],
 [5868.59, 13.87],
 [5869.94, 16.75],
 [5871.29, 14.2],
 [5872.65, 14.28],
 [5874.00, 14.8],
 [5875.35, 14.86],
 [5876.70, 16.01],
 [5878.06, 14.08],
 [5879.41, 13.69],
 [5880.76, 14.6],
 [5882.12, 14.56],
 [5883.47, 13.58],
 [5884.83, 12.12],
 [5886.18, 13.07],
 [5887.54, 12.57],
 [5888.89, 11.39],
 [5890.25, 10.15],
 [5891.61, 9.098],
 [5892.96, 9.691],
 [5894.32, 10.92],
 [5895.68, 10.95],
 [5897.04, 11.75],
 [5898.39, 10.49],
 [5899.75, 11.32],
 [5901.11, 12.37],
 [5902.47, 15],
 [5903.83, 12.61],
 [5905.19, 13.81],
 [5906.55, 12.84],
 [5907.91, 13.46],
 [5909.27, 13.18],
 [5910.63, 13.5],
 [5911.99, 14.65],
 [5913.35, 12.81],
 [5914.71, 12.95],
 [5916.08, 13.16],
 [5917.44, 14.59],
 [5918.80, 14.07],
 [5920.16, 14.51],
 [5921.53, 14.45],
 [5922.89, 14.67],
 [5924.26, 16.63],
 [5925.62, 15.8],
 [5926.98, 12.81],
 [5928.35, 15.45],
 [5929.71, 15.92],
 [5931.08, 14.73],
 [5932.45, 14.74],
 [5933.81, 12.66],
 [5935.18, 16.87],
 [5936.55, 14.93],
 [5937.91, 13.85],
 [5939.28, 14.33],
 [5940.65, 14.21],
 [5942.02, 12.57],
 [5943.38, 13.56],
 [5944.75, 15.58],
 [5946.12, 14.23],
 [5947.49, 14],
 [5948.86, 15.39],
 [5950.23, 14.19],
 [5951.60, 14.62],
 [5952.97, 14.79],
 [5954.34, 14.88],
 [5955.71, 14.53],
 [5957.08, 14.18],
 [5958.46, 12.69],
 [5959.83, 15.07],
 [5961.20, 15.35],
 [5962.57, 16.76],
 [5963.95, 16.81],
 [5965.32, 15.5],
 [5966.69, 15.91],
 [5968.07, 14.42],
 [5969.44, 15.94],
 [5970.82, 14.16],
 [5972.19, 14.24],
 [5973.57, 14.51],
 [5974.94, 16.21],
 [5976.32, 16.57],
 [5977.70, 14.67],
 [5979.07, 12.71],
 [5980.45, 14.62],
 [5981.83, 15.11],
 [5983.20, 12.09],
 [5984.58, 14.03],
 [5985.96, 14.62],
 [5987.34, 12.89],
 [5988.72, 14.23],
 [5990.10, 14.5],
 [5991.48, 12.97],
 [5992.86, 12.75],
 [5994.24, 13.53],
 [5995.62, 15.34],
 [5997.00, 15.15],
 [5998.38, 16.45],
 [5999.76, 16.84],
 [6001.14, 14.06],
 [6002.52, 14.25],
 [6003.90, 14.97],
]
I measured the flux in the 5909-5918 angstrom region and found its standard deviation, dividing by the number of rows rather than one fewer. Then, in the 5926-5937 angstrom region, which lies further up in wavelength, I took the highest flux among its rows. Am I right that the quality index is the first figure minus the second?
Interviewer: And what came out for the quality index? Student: -16.2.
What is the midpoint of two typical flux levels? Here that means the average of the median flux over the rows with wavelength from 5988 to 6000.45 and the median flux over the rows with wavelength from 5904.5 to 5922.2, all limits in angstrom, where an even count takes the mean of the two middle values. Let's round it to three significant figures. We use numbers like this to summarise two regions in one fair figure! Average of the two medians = 14.0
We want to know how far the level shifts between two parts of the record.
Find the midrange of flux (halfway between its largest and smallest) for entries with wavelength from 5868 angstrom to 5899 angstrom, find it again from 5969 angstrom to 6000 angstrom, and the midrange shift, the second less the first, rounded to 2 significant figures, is 1.5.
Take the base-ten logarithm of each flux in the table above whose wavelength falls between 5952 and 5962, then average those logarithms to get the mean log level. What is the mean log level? 1.16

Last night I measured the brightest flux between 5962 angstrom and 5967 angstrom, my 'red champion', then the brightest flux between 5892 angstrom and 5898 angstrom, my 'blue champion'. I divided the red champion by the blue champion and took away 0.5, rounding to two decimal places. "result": 0.93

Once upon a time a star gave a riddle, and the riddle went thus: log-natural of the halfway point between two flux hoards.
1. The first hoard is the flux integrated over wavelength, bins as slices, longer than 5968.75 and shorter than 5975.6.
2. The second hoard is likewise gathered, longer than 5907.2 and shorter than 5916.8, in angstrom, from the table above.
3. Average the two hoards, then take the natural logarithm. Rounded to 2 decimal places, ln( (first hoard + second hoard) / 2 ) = 4.75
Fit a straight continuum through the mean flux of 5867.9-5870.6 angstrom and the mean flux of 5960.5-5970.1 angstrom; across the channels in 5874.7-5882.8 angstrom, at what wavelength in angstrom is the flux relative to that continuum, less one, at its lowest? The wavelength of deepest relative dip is 5879.41 angstrom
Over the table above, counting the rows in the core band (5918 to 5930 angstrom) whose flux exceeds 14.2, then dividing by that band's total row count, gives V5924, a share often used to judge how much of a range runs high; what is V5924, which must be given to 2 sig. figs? 0.78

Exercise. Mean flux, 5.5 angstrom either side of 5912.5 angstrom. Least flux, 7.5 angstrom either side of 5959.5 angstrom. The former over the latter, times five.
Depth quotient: 5.3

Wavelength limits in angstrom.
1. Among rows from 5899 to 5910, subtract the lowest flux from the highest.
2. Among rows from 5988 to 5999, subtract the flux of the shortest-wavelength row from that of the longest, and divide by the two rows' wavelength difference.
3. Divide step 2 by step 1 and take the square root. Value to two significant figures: 0.25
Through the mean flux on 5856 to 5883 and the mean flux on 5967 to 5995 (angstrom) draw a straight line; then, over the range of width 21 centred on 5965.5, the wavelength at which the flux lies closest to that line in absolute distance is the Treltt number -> 5972.19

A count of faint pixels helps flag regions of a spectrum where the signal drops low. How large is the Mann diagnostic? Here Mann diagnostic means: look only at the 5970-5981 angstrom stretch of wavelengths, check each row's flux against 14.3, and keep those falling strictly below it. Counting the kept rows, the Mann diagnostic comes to 3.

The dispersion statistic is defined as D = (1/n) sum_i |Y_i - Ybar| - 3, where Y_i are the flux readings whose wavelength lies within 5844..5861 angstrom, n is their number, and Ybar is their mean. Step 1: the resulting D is -2.11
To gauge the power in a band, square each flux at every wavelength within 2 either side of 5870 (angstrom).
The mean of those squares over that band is 225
